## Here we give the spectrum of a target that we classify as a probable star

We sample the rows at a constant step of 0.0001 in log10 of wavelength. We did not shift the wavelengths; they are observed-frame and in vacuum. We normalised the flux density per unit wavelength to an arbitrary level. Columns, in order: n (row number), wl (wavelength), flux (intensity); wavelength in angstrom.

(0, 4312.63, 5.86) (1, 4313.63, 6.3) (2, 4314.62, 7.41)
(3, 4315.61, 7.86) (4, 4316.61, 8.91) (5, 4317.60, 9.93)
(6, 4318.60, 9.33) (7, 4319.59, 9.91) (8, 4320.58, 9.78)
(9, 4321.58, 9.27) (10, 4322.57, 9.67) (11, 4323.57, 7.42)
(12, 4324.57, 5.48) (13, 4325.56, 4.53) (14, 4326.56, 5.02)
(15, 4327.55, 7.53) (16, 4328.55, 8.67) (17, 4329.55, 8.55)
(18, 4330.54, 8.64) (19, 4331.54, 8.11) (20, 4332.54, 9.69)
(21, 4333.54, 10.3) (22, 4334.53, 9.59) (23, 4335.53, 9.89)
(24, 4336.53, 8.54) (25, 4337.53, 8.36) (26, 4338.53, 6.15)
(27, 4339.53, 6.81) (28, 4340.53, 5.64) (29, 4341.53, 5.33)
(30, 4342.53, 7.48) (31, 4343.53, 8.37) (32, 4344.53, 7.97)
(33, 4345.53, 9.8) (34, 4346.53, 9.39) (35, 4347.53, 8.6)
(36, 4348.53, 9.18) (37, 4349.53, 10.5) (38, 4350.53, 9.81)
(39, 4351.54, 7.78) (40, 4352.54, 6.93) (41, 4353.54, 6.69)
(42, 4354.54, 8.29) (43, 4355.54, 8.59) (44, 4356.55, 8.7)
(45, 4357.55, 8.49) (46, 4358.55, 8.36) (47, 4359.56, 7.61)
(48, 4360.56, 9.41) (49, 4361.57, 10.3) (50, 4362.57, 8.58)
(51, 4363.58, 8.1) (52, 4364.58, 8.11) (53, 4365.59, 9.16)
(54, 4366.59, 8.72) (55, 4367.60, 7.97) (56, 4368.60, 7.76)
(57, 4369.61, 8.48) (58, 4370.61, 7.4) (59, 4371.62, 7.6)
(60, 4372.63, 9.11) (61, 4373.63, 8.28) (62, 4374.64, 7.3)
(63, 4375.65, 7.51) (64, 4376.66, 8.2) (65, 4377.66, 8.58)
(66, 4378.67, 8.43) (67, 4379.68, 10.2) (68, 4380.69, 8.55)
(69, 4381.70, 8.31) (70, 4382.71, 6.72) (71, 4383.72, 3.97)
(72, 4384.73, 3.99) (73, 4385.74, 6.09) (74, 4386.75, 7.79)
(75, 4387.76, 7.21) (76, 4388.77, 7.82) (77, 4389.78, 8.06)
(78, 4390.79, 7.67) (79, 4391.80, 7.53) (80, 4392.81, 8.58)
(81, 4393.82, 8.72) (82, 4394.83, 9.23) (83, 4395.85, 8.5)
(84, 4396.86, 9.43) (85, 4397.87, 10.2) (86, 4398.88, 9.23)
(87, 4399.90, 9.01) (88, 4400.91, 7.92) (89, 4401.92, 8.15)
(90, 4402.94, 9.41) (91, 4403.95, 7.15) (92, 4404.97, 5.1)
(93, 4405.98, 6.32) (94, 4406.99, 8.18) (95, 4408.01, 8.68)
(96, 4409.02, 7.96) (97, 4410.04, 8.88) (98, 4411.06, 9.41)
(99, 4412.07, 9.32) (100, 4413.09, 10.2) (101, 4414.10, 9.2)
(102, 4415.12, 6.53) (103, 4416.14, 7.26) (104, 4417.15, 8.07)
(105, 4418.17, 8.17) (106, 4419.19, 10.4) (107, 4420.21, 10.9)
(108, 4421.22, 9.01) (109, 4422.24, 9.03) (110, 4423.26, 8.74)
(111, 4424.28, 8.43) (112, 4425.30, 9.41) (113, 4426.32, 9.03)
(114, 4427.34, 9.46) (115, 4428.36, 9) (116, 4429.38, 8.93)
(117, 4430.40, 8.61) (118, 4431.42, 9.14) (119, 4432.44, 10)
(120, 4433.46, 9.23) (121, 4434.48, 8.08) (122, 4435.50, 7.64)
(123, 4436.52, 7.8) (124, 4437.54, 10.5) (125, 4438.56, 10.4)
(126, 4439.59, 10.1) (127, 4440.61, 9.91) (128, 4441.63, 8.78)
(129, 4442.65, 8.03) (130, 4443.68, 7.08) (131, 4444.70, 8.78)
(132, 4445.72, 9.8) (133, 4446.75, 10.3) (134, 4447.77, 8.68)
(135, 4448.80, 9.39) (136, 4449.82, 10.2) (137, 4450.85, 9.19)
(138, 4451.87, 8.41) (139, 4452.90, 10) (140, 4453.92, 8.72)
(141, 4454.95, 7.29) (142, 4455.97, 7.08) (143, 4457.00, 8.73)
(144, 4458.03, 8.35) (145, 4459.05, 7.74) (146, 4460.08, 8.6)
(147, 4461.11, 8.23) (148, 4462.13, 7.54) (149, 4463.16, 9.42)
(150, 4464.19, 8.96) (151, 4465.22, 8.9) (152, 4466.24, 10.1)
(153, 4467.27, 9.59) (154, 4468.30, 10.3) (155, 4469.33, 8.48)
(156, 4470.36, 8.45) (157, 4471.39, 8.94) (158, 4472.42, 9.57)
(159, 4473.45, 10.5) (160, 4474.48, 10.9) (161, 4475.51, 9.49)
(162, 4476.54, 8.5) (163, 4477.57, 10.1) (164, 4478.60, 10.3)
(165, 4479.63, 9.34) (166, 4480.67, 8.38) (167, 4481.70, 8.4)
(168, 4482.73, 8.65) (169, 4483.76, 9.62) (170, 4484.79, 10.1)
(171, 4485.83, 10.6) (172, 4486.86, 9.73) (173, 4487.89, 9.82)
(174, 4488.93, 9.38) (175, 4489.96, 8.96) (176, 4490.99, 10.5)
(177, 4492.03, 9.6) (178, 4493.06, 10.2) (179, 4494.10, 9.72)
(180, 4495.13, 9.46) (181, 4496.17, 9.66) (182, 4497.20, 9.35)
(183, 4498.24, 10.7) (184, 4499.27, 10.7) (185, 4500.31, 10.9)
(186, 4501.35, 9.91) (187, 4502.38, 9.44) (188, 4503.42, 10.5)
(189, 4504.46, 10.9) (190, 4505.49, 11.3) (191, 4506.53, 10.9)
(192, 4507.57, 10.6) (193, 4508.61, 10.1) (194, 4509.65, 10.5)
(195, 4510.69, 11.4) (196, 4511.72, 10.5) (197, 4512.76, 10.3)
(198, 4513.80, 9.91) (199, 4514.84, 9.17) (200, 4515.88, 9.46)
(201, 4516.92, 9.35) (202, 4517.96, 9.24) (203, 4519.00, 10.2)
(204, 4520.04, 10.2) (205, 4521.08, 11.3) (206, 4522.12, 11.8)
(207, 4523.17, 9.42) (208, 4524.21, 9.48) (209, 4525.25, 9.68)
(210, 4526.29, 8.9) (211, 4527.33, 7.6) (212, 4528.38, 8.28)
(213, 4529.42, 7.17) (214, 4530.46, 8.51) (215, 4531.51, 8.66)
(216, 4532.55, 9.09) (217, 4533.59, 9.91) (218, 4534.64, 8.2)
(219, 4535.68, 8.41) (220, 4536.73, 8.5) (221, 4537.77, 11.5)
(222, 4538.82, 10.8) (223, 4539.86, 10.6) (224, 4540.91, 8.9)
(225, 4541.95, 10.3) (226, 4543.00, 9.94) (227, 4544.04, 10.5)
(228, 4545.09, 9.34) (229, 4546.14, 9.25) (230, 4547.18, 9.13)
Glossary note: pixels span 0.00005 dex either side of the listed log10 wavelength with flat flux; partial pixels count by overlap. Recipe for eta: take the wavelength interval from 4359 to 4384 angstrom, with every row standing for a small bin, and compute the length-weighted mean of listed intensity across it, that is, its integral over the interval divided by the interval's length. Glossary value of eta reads 8.2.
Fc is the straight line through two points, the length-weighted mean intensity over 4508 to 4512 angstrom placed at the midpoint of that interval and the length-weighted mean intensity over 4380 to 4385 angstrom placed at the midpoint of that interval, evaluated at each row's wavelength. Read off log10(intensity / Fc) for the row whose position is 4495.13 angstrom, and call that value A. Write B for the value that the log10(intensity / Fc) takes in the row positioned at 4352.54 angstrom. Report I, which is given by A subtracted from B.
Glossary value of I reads 0.12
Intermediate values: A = -0.03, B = 0.09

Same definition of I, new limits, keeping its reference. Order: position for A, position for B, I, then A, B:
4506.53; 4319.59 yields 0.32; 0.01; 0.34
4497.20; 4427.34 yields 0.11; -0.04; 0.07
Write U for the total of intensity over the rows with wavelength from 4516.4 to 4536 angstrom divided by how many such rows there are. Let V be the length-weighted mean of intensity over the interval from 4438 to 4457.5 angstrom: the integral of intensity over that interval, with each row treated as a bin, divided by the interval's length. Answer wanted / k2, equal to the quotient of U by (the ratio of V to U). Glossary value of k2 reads 9.5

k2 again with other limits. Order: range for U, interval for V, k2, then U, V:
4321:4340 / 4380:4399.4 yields 8.2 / 8.0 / 7.8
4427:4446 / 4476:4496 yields 8.5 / 9.0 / 9.5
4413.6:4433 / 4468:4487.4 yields 8.4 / 8.9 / 9.5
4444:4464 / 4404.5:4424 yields 9.0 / 8.8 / 8.5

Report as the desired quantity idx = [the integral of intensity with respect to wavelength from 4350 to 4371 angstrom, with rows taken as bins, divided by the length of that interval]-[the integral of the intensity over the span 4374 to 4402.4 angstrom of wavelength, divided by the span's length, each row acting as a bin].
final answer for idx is 0.4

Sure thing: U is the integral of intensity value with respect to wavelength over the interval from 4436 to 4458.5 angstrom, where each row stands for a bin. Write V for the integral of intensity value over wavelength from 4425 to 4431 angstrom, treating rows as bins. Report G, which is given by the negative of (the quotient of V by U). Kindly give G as -0.3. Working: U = 202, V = 54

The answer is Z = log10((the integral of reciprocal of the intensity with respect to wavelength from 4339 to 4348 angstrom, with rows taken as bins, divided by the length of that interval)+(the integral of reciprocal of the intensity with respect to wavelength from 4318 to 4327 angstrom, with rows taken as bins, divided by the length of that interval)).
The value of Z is -0.562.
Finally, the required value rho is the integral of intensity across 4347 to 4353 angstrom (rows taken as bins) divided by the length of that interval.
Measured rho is 8.8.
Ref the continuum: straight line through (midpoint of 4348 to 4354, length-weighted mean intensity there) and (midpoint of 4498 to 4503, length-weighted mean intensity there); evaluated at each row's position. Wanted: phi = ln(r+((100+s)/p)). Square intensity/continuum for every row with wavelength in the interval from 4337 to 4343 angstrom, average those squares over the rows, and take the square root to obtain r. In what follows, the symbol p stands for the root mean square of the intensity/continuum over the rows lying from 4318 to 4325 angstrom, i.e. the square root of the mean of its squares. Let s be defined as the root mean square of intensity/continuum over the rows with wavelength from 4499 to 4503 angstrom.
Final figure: 4.54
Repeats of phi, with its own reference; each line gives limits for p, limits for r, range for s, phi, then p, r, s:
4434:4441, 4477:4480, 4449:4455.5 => 4.65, 0.97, 0.99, 0.93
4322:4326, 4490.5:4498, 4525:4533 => 4.77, 0.86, 0.96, 0.80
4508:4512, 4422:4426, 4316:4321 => 4.61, 1.02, 0.95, 1.18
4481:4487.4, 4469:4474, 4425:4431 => 4.68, 0.94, 0.93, 0.96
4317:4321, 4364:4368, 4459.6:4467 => 4.44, 1.20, 0.98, 0.90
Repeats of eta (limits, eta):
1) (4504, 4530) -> 9.9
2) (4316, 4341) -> 8.2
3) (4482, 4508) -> 10.0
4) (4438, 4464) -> 8.8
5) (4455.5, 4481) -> 9.1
